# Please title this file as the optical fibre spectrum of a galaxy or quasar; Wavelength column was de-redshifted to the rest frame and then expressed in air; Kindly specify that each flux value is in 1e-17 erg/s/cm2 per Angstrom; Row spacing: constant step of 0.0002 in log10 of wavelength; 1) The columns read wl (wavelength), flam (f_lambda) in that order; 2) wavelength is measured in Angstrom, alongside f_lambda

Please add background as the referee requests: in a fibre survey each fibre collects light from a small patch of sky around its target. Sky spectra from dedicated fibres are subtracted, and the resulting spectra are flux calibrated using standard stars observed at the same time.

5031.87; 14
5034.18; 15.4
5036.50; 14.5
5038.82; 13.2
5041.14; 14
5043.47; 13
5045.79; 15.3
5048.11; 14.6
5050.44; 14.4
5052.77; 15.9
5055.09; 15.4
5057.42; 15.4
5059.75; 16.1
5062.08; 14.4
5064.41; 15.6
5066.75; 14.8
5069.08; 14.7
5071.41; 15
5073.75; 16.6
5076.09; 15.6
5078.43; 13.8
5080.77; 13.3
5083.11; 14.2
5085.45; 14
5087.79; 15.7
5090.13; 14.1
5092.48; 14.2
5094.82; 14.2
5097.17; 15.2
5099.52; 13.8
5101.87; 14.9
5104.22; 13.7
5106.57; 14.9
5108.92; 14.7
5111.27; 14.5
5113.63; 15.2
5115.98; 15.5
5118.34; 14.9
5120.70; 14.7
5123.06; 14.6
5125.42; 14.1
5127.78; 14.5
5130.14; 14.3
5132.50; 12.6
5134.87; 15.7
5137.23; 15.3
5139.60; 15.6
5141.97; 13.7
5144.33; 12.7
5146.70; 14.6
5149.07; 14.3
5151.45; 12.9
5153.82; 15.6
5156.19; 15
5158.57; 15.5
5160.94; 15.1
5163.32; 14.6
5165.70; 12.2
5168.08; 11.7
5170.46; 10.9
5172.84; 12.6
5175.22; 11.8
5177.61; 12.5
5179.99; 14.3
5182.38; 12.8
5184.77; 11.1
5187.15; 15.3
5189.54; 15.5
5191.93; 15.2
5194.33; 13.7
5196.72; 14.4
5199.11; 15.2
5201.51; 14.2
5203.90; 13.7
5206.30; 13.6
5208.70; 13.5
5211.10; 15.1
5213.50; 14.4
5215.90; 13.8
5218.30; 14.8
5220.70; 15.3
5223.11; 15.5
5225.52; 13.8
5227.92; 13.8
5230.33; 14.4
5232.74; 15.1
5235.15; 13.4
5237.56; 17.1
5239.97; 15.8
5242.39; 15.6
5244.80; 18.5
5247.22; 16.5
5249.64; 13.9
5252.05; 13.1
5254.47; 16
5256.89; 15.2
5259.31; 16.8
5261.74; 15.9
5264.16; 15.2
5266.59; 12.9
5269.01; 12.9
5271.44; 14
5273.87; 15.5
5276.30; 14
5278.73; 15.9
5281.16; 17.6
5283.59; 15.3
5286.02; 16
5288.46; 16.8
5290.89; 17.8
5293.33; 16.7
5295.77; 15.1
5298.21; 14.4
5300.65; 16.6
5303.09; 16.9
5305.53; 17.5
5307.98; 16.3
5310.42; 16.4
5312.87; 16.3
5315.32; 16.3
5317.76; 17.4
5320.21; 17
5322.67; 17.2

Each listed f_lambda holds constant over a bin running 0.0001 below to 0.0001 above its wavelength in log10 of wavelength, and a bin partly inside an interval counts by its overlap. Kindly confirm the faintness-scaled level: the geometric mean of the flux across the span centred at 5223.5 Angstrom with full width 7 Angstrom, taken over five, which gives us 2.97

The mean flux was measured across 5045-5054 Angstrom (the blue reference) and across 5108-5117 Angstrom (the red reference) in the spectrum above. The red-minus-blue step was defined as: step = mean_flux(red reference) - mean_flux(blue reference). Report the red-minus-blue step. -0.1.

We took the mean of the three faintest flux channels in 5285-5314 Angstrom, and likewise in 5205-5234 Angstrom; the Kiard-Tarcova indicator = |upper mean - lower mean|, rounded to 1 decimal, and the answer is 1.5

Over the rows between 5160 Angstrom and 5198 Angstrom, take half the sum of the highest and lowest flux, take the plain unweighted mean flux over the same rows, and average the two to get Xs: 13.3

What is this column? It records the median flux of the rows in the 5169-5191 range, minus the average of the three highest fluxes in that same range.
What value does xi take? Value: -2.4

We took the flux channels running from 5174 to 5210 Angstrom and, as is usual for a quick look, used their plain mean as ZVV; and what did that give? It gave 13.79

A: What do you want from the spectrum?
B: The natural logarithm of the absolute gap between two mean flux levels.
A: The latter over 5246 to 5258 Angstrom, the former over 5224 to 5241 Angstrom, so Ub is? -1.8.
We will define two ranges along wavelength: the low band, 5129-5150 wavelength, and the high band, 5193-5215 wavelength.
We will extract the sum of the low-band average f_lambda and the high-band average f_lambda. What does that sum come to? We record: 28.5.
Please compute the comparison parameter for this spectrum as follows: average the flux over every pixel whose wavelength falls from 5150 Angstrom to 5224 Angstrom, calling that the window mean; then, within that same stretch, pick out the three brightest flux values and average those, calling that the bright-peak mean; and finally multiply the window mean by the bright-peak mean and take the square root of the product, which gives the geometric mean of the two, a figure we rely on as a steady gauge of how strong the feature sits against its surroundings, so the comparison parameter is 14.7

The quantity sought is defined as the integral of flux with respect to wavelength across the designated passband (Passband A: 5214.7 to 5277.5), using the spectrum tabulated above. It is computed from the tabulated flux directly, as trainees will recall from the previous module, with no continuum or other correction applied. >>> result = 939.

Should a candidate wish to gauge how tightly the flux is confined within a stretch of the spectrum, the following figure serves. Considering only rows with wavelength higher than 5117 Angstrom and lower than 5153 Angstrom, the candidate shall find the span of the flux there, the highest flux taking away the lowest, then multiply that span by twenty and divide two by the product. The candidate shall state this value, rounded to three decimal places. 0.032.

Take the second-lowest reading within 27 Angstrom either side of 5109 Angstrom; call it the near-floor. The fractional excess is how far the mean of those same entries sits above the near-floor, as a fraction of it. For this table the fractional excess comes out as 0.061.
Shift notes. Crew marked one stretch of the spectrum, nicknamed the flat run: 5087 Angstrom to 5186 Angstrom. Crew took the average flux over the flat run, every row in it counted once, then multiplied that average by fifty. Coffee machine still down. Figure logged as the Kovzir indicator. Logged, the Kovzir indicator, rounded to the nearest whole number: 703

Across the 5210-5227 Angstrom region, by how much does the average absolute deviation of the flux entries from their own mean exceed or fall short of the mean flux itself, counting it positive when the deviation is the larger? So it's -14.1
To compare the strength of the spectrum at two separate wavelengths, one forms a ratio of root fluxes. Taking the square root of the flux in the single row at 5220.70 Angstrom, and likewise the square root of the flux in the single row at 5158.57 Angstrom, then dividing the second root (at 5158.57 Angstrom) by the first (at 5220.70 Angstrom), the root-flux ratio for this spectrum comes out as 1.01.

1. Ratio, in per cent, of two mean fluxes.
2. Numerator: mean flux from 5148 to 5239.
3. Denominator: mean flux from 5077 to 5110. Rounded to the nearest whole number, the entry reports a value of 98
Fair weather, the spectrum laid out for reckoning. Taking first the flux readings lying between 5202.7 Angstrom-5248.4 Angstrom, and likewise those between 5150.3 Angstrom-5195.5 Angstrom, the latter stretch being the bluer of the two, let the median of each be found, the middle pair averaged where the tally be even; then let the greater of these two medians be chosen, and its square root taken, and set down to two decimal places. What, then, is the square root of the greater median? 3.85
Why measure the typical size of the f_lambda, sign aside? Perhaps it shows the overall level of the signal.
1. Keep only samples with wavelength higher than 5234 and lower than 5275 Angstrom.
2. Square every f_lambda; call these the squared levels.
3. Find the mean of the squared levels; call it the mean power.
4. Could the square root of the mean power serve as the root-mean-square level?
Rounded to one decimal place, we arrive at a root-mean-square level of 15.3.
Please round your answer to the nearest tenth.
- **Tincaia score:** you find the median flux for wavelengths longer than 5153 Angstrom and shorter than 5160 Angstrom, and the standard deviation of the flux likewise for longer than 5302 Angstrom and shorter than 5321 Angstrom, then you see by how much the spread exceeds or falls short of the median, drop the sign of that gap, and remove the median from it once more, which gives -0.5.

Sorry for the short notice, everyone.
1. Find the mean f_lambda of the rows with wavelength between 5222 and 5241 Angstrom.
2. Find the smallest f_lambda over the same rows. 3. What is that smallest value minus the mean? -1.5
